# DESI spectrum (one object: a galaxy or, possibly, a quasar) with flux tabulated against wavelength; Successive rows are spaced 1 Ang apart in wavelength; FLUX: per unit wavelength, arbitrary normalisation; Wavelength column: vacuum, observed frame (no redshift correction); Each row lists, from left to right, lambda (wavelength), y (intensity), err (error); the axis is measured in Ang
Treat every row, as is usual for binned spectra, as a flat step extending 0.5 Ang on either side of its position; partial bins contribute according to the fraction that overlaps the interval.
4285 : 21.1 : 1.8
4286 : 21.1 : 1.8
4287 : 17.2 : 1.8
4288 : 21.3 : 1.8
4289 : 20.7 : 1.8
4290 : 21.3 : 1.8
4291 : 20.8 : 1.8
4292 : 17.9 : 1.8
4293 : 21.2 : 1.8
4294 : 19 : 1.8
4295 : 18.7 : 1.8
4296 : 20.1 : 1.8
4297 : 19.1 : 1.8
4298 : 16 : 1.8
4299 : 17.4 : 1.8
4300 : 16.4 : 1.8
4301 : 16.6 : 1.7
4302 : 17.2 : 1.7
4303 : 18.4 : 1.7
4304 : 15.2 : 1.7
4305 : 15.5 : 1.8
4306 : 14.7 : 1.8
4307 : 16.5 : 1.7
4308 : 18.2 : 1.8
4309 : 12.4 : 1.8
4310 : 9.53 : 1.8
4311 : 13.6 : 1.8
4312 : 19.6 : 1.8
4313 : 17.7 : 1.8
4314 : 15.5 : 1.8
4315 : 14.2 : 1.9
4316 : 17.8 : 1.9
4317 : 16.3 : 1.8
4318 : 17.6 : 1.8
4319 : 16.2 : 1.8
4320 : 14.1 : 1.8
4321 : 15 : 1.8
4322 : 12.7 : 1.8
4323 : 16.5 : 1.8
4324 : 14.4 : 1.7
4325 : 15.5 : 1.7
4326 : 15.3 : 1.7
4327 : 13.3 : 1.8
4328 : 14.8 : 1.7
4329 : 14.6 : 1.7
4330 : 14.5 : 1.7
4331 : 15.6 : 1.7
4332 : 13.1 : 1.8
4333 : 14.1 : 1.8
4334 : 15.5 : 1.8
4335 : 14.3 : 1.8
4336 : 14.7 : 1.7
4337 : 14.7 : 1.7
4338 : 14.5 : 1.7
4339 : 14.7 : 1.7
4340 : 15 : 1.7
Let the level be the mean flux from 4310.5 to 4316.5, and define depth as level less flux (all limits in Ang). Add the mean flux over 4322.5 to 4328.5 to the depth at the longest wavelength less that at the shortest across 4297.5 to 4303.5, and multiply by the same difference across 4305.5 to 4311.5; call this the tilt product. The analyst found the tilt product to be 14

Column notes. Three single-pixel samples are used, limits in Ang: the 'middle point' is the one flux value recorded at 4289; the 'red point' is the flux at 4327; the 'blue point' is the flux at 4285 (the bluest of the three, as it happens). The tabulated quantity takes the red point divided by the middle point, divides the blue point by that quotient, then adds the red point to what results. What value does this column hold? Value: 46.1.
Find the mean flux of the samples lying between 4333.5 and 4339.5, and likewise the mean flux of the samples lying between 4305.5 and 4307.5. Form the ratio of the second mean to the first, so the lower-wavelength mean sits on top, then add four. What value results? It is 5.06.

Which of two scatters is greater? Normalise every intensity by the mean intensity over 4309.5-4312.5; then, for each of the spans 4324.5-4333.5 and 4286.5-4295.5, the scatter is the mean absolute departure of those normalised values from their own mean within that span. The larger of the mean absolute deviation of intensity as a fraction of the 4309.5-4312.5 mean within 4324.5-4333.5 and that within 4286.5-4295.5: 0.10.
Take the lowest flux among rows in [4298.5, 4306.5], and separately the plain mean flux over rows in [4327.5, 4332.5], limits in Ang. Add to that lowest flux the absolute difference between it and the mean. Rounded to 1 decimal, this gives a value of 14.9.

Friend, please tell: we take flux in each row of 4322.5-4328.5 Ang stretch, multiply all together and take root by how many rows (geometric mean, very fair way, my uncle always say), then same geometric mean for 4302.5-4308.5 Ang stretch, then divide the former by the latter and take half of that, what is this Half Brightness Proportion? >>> 0.46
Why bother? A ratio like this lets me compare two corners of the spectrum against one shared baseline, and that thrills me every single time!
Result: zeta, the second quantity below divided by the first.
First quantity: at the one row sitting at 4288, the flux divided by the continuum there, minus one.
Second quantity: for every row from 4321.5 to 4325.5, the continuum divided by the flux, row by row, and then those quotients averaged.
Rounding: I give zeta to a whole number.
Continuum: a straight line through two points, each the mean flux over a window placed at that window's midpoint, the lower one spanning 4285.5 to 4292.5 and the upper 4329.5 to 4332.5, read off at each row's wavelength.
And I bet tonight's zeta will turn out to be 19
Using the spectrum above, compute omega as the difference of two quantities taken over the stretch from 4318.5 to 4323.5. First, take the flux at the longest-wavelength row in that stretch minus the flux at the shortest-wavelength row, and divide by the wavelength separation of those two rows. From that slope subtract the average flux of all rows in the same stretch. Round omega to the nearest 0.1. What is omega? -14.8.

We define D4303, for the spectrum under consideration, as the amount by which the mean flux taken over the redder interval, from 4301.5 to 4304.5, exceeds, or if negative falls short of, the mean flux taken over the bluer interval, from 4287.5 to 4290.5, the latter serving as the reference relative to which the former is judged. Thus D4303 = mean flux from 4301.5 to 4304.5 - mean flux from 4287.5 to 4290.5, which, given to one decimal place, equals -4.2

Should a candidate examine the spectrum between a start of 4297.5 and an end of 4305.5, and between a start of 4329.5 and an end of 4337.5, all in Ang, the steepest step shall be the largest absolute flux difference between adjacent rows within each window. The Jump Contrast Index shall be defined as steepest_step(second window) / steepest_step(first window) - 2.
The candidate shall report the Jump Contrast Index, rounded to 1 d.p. -1.2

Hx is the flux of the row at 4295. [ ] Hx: 18.7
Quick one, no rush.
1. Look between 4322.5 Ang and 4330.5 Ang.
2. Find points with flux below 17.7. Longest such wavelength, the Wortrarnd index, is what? 4330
